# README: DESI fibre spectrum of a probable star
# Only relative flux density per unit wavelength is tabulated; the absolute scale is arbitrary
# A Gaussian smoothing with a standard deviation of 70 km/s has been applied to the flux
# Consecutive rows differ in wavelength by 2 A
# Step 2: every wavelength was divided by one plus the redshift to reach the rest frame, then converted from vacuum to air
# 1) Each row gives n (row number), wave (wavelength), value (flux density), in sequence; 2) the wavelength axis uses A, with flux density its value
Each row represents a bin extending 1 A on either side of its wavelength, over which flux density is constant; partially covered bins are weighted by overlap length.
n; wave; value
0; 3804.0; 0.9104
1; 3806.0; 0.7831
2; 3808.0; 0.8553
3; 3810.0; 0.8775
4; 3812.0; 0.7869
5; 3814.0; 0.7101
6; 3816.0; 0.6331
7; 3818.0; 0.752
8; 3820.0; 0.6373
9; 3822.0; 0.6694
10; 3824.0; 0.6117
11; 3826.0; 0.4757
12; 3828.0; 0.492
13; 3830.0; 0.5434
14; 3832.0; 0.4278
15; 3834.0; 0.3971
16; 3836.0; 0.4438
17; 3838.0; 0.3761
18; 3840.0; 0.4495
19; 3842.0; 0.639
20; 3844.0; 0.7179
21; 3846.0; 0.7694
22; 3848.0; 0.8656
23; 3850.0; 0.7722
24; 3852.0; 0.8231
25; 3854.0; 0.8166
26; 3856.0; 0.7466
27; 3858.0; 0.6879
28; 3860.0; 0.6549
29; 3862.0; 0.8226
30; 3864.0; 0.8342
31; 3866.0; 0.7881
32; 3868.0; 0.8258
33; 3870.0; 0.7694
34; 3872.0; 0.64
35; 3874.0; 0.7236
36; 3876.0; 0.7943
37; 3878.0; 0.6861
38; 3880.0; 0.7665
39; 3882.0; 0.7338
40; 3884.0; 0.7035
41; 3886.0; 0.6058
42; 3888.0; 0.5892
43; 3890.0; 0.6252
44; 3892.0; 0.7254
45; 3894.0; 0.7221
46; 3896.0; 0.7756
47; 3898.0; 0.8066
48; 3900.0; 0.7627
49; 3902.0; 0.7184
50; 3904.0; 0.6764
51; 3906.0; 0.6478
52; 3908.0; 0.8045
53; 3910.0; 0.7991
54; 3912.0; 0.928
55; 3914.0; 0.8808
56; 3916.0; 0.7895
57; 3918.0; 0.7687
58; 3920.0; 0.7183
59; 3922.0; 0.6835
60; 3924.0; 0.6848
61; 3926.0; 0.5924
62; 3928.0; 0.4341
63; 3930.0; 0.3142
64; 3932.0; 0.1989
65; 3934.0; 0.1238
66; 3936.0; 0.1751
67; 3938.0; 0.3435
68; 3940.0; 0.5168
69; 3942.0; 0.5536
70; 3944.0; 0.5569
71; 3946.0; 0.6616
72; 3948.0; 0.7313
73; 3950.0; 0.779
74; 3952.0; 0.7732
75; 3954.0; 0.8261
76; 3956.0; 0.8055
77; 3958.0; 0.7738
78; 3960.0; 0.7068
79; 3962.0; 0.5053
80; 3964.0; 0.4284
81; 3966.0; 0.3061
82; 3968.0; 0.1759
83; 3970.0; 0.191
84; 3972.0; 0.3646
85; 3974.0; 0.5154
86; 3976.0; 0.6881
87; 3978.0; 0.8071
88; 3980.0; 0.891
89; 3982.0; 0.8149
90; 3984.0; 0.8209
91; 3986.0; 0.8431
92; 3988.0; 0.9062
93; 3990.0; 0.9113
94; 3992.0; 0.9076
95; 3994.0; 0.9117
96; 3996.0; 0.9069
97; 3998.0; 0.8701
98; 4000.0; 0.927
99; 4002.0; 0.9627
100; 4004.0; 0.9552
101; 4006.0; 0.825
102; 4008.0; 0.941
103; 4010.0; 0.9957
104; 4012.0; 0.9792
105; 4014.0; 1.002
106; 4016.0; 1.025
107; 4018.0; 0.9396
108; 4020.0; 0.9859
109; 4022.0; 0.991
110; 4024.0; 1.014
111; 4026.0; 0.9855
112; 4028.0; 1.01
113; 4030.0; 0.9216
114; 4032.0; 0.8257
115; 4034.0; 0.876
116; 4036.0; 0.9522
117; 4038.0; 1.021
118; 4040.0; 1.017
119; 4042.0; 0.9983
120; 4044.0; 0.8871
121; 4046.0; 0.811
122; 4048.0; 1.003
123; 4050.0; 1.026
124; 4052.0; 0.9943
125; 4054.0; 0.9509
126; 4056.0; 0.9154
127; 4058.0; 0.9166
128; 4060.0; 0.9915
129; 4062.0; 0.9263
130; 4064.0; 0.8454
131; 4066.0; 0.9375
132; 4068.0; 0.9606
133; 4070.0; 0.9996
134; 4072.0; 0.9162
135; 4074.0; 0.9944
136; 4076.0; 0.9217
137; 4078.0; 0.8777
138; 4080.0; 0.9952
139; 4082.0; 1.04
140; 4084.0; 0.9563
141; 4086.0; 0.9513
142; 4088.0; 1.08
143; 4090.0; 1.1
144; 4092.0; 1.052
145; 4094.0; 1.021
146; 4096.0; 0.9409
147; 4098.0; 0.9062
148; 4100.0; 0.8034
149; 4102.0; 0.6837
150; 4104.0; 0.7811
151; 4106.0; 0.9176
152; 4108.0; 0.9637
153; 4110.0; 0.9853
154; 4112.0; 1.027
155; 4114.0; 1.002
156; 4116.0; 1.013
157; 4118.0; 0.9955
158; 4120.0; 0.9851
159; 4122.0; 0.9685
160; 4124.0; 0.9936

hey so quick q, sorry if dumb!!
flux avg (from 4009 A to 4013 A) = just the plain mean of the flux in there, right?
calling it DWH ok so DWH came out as 1.0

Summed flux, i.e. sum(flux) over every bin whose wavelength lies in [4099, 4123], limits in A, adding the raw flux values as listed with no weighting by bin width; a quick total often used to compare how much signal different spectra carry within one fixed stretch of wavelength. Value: 11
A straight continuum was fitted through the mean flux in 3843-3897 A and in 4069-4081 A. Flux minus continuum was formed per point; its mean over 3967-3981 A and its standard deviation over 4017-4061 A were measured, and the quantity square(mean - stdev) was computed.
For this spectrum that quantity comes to 0.15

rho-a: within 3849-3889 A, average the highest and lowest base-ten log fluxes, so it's -0.154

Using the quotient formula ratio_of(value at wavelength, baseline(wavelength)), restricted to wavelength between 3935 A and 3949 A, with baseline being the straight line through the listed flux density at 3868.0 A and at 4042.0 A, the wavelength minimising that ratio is 3936.0 A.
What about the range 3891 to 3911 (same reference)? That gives 3906.0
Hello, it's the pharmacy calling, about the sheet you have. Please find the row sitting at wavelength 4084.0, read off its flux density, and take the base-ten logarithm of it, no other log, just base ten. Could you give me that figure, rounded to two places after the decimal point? -0.02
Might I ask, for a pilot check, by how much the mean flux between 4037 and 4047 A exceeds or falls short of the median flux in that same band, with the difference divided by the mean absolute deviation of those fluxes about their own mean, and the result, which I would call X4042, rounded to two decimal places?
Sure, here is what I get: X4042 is -0.66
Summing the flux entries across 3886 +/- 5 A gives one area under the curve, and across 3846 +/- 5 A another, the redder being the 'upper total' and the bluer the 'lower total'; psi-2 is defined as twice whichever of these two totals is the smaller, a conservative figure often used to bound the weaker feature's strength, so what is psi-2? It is 6.5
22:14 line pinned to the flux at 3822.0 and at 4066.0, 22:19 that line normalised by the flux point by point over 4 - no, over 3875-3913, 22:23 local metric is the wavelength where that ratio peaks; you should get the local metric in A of 3888.0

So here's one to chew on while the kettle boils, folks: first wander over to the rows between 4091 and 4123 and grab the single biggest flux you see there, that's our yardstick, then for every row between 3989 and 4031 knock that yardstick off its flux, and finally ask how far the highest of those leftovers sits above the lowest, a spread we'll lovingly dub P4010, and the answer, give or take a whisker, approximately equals 0.20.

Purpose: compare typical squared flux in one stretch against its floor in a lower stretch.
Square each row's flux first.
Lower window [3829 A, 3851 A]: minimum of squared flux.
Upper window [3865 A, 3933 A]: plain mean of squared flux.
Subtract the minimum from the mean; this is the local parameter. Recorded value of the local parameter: 0.36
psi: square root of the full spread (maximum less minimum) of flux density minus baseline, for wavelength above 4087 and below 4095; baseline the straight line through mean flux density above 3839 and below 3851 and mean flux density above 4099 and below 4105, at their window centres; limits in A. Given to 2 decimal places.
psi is 0.28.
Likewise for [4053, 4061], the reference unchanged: 0.27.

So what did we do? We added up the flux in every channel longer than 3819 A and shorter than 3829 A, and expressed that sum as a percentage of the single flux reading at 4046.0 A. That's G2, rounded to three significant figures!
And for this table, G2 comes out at 356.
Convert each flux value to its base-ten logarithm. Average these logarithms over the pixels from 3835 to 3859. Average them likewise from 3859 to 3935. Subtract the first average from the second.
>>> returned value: 0.00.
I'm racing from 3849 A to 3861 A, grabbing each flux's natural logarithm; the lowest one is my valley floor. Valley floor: -0.42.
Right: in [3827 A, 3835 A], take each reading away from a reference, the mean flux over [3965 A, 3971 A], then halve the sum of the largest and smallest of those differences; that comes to -0.25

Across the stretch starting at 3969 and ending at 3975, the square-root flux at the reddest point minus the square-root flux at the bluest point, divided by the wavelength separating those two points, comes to 0.070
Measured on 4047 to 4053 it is -0.001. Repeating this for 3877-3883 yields 0.007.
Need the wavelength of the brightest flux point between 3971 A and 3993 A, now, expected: 3990.0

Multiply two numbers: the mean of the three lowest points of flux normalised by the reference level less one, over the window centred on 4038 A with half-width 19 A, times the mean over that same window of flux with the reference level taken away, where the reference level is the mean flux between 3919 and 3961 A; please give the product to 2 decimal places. 0.18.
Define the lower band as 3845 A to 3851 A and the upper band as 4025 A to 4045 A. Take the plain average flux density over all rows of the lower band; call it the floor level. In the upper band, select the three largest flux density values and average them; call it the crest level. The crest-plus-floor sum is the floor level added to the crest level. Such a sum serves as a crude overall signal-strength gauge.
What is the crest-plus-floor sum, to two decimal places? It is 1.82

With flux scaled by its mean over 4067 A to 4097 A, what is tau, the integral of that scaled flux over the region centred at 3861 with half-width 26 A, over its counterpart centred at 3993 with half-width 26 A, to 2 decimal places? 0.88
